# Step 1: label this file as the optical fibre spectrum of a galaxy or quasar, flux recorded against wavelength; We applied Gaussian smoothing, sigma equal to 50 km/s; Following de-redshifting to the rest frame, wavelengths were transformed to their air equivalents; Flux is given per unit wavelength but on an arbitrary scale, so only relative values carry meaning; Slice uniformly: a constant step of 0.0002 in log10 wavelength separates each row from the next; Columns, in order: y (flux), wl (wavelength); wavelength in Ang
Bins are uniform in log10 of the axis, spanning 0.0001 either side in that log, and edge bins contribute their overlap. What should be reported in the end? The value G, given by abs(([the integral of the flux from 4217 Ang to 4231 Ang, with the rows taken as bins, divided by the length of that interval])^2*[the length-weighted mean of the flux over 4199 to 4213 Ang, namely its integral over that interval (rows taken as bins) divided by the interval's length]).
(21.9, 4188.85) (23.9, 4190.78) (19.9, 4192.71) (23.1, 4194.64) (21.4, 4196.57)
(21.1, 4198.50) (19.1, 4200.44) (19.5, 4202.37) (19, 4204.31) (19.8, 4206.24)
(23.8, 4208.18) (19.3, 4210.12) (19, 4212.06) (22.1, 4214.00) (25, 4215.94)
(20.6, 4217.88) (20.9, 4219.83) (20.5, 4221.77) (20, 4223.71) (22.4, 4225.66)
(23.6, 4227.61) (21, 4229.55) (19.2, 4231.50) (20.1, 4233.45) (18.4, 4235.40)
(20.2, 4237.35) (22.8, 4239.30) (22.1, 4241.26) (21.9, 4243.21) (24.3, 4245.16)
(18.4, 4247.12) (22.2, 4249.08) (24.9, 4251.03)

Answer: 8988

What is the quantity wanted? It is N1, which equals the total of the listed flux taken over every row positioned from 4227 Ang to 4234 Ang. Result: 84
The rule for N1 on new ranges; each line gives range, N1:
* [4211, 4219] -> 87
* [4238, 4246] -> 91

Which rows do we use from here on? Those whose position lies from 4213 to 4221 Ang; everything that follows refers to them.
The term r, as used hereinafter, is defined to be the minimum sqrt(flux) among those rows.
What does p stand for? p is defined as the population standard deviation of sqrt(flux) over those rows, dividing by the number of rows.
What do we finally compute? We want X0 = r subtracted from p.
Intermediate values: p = 0.1820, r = 4.539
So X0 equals -4.36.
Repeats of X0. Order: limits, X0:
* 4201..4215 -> -4.17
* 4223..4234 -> -4.22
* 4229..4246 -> -4.10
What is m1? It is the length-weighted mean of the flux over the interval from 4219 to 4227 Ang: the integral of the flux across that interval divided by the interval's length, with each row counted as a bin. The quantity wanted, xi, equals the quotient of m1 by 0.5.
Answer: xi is 42.1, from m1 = 21.1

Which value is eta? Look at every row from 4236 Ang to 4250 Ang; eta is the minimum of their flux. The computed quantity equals 18.4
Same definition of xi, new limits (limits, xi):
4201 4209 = 40.8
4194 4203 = 41.6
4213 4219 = 45.0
